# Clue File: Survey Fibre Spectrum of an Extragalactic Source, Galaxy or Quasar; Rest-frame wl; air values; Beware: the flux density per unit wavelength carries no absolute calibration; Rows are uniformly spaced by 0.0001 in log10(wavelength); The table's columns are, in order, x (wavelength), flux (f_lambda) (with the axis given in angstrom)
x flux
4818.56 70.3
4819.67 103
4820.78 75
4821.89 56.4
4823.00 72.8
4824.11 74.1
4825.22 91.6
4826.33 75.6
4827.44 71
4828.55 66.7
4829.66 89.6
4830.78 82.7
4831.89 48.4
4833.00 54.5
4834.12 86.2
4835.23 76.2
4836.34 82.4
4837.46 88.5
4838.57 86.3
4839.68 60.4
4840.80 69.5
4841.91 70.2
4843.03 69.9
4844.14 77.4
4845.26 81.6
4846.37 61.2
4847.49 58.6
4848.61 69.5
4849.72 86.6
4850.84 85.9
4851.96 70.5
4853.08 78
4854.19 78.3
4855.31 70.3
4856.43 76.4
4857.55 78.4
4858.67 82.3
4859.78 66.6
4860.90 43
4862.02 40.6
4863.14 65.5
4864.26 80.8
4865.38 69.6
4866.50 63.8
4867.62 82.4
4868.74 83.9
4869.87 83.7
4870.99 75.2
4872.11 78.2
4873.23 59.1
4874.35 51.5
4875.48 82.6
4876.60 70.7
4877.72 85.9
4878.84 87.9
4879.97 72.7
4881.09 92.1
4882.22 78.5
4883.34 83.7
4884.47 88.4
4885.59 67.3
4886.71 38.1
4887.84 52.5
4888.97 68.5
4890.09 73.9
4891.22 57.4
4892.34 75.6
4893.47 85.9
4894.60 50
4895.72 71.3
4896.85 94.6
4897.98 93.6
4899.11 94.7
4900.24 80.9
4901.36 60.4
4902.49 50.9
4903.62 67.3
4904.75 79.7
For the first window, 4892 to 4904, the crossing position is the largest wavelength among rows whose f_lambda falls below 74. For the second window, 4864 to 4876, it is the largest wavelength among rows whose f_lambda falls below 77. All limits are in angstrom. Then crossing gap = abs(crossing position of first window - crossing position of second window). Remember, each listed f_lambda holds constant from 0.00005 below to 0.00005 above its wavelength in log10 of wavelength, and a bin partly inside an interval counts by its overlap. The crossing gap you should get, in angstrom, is 29.3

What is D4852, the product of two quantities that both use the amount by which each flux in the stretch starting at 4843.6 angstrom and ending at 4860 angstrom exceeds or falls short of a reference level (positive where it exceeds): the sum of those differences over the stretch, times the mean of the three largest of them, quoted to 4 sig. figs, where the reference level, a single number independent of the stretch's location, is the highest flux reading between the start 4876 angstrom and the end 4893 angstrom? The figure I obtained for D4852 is 1863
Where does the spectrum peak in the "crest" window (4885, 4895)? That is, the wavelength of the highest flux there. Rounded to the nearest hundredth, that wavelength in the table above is 4893.47 angstrom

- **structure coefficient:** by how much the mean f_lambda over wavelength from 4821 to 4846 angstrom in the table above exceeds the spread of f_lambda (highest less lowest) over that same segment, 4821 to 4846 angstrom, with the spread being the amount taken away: 31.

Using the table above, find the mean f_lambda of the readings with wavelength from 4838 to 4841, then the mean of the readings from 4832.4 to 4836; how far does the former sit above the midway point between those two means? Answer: 0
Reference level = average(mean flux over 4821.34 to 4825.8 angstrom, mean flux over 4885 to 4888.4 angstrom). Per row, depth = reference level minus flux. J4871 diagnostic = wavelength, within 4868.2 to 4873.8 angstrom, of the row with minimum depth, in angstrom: 4868.74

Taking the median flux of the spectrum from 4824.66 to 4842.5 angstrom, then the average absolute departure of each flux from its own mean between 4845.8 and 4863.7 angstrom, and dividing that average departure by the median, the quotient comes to 0.13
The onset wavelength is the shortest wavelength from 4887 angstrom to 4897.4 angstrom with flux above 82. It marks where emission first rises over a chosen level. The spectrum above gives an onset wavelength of 4893.47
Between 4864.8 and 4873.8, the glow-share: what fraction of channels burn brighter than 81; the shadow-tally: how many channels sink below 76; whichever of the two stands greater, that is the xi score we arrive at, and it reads 4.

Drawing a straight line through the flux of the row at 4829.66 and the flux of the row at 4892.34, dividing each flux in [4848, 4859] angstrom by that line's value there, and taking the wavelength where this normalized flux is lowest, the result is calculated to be 4848.61 angstrom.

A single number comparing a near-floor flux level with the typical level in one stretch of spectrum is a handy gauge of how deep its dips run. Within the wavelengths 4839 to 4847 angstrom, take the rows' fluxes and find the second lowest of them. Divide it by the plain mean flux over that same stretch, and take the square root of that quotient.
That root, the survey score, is 0.93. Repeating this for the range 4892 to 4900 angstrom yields 0.94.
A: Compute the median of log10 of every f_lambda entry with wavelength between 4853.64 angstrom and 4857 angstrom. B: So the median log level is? 1.88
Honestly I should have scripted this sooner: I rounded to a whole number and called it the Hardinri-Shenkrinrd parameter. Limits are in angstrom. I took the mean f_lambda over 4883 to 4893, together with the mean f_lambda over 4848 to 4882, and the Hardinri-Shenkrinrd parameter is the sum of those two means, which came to 141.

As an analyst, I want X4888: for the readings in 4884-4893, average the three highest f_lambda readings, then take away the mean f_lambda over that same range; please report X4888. 14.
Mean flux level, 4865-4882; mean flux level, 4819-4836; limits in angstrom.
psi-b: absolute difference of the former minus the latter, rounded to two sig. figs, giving 1.0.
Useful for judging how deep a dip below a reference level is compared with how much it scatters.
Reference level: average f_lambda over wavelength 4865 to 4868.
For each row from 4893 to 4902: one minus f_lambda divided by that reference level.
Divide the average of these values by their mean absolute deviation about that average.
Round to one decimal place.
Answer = -0.5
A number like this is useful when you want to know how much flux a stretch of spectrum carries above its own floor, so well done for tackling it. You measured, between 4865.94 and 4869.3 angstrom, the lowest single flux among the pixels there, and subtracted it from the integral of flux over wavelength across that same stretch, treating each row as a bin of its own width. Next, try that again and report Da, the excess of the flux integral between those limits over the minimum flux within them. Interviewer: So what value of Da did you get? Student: 194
